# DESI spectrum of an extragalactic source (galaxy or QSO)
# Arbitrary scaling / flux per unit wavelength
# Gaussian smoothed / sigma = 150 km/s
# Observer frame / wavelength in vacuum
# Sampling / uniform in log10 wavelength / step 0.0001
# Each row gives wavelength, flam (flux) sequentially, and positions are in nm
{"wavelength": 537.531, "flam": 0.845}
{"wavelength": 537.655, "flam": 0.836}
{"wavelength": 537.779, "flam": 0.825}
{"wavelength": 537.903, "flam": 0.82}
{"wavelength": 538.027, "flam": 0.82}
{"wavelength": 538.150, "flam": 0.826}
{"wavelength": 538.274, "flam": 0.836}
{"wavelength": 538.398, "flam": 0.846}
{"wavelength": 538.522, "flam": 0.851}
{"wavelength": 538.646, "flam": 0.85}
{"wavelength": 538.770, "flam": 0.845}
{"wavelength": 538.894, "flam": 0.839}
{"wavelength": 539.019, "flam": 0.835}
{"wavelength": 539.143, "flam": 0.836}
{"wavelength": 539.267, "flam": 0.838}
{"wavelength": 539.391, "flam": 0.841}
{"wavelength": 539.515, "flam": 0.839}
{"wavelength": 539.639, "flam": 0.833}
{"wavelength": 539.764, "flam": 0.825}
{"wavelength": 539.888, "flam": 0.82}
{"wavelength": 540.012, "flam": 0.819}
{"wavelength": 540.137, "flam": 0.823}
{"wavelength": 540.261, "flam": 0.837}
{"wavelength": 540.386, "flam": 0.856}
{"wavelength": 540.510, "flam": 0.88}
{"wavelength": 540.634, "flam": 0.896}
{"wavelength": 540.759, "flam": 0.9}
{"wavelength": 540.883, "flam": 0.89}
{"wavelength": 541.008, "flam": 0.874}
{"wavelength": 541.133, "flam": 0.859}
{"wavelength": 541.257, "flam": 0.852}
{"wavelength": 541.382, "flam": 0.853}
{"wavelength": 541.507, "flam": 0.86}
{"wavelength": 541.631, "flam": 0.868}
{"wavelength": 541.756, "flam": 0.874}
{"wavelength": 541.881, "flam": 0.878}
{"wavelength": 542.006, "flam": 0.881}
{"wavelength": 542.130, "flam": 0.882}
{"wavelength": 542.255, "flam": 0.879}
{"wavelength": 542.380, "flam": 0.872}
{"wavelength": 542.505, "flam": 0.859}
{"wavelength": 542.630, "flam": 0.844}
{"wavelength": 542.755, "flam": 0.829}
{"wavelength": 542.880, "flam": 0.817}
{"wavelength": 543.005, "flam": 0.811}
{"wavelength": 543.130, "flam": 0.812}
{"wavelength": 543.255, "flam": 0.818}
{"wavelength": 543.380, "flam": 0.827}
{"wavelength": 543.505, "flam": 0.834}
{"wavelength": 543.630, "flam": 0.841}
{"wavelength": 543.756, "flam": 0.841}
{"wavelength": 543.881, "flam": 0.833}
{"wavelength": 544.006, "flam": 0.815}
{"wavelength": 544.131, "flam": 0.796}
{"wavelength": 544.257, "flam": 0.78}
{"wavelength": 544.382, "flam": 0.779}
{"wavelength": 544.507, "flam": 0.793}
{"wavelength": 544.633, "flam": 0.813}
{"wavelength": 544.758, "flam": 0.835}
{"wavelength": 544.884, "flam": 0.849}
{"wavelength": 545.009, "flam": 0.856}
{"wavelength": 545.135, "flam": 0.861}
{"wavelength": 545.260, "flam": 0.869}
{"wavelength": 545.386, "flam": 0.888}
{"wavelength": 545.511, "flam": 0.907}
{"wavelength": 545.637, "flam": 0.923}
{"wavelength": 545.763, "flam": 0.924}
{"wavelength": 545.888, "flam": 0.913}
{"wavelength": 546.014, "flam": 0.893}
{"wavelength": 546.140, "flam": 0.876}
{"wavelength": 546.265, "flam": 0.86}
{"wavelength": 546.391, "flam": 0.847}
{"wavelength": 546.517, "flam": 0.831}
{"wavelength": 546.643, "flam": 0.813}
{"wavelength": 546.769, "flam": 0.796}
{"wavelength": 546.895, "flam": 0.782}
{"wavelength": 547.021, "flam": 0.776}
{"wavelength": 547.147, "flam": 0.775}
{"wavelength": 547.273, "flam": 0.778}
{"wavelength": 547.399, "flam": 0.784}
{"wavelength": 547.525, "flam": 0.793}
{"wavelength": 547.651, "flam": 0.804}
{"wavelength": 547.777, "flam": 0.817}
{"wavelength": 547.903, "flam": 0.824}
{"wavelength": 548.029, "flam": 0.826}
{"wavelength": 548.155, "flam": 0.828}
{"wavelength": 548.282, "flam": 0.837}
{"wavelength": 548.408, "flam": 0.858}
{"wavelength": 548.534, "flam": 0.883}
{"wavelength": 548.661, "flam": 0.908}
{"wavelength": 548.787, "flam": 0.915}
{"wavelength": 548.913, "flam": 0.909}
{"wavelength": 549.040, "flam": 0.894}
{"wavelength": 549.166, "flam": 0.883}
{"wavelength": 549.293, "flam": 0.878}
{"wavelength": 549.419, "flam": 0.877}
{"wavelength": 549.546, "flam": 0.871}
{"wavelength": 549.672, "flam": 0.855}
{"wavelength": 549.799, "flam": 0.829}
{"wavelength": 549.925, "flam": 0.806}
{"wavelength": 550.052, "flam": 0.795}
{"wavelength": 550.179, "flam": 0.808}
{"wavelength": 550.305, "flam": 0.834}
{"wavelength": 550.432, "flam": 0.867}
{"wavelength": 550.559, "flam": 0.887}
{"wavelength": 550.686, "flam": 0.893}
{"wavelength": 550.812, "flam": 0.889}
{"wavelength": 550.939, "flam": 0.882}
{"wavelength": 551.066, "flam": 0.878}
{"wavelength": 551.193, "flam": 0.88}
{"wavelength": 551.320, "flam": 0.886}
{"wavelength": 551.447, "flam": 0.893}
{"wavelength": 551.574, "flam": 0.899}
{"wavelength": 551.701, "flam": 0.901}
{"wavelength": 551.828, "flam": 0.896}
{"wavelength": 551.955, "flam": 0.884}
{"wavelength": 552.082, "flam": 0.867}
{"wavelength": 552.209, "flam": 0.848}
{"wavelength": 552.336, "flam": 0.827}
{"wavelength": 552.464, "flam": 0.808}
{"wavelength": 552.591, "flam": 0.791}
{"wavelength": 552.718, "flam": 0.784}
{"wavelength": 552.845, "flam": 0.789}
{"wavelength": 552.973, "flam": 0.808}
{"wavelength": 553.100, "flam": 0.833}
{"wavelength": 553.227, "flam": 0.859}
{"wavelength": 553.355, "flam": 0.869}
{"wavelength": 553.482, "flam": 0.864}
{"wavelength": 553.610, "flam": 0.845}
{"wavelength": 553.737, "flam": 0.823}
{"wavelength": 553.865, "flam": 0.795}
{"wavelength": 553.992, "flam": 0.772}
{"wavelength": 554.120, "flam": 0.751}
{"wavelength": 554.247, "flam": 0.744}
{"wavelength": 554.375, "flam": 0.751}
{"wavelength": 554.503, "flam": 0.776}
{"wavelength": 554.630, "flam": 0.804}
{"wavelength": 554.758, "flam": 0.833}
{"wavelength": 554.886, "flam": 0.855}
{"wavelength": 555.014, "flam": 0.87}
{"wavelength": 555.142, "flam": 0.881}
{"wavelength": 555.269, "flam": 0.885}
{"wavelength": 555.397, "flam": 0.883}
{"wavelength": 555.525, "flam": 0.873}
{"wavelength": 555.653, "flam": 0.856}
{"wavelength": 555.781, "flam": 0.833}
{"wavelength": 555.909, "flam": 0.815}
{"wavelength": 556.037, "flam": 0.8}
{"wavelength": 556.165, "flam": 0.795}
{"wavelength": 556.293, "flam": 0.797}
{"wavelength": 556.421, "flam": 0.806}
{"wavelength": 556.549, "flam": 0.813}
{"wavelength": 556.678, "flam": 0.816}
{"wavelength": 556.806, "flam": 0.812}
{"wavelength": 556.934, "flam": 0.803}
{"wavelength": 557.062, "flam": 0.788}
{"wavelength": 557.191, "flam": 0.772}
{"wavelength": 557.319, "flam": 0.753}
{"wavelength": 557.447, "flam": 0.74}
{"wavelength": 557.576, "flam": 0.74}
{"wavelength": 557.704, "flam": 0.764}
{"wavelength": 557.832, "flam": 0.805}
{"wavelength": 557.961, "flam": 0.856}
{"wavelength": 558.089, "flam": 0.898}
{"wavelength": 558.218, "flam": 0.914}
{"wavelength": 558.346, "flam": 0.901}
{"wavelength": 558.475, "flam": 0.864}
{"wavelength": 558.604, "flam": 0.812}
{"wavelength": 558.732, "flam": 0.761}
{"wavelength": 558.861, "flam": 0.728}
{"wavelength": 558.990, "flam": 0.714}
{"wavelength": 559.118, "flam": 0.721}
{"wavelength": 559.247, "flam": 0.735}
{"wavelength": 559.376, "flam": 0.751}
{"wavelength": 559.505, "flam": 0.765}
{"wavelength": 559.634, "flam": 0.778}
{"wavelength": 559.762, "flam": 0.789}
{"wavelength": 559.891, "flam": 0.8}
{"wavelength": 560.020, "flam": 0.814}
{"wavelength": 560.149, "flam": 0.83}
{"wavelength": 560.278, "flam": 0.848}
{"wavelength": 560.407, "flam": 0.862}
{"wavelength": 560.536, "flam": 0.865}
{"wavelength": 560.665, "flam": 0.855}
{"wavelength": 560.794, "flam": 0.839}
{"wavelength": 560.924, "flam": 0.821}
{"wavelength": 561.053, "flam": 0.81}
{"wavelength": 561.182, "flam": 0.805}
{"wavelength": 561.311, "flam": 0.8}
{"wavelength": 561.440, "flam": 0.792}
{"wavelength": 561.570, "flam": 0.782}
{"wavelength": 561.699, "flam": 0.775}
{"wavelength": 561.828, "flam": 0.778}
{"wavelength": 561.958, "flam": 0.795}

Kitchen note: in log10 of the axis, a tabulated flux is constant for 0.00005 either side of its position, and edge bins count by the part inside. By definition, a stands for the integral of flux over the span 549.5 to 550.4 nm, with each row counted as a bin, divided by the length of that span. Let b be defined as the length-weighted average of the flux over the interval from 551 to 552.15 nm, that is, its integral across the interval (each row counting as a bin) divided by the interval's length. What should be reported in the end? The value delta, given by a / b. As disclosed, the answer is 0.93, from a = 0.83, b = 0.887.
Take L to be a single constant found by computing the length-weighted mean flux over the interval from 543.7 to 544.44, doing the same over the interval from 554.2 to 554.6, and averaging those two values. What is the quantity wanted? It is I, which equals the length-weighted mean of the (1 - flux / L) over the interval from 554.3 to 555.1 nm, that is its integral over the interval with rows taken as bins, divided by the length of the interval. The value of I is -0.040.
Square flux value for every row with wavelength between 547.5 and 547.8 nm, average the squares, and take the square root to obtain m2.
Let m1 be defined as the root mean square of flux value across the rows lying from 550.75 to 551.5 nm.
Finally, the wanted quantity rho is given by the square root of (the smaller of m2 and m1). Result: 0.897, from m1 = 0.88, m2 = 0.80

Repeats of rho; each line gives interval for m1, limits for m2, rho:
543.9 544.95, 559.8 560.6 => 0.899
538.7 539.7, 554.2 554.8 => 0.884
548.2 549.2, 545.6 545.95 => 0.941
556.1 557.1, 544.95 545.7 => 0.897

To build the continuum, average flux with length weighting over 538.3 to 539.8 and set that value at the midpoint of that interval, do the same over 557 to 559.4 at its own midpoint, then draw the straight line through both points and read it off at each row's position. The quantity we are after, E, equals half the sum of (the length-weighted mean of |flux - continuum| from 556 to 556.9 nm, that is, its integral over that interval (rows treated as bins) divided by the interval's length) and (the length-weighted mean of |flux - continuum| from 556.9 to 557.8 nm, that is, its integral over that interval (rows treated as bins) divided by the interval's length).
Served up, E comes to 0.020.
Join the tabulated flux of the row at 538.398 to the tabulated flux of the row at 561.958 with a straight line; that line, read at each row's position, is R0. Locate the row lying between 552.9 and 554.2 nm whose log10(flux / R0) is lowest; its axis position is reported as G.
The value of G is 554.120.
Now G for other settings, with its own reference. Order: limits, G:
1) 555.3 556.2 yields 556.165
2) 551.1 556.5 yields 554.247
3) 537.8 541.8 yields 537.903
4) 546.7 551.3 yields 547.147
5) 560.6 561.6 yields 561.570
